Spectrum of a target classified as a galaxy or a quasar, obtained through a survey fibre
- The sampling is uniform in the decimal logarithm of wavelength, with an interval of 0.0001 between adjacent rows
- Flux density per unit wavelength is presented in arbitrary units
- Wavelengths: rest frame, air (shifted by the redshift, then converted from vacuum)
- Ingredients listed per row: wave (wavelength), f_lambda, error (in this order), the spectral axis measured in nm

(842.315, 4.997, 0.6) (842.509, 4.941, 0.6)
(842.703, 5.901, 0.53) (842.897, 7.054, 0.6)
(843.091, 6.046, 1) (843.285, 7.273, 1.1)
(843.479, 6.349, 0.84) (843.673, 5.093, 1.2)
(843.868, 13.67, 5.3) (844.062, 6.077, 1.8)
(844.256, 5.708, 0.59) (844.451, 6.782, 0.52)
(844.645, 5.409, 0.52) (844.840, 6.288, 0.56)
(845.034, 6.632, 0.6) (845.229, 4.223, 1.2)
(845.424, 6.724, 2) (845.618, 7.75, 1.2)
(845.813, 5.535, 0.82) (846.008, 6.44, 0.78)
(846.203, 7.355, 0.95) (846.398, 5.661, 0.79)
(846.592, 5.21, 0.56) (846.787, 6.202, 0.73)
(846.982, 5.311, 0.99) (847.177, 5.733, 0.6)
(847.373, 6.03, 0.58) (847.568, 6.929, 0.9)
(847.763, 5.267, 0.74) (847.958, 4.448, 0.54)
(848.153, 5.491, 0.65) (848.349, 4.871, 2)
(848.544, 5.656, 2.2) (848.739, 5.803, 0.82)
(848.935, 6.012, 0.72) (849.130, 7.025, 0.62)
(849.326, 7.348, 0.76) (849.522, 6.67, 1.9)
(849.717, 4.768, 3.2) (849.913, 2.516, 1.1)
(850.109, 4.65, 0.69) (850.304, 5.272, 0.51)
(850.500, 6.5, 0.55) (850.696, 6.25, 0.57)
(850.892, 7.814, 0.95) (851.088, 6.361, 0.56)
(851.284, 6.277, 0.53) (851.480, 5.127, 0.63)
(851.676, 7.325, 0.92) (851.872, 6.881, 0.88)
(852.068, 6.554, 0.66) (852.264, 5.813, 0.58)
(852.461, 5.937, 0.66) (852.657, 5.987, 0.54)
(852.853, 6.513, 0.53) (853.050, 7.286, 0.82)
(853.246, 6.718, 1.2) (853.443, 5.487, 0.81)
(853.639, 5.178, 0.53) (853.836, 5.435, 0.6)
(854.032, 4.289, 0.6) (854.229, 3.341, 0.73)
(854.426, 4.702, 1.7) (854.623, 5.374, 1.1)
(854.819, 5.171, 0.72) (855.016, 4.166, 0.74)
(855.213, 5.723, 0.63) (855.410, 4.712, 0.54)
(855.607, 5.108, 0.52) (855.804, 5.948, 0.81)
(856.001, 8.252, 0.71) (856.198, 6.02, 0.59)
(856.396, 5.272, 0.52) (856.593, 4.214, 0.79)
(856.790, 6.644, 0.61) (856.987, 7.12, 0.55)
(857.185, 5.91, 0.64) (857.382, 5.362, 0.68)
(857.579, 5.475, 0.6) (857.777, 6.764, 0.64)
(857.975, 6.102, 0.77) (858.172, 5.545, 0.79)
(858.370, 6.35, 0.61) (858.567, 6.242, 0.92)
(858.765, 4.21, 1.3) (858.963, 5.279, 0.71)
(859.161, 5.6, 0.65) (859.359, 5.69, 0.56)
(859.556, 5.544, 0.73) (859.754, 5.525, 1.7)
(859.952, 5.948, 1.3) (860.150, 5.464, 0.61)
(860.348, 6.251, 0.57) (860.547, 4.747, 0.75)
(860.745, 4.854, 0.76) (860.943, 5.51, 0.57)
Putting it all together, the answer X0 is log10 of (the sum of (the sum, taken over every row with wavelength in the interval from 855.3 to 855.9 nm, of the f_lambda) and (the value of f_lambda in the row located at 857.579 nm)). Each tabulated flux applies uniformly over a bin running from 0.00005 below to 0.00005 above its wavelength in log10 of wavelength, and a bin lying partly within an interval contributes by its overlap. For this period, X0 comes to 1.33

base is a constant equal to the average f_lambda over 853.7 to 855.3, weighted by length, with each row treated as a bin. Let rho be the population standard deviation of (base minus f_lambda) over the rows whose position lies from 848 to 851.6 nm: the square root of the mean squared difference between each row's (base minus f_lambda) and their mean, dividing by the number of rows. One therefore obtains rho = 1.18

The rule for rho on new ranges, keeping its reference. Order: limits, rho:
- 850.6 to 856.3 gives 1.08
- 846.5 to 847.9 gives 0.58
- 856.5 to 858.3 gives 0.83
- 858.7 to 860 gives 0.52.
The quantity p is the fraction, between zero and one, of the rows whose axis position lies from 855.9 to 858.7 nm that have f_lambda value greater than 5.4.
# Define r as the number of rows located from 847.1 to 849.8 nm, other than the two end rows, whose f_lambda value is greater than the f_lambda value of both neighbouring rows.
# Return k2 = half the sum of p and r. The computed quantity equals 1.89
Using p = 0.79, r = 3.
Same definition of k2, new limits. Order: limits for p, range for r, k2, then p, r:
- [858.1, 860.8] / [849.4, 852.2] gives 1.86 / 0.71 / 3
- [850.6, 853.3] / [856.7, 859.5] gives 1.96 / 0.93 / 3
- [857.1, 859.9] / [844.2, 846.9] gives 2.39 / 0.79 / 4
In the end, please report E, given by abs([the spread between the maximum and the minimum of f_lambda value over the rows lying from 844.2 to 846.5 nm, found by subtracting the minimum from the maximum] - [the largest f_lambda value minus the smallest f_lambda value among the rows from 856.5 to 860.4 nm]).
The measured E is 0.6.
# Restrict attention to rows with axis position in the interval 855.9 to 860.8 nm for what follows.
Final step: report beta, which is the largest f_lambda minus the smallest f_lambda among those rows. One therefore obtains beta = 4.0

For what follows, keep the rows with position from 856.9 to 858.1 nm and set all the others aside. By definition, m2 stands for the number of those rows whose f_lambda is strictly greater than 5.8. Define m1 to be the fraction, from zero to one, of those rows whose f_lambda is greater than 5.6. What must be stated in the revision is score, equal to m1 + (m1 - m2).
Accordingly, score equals -2.7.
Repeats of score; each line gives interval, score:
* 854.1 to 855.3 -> 0.3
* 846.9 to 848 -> -1.0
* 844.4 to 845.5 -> -2.7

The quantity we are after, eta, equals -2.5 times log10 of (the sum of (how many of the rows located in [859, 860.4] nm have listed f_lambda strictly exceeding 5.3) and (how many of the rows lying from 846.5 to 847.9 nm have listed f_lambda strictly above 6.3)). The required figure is -2.3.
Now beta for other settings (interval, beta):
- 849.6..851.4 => 5.3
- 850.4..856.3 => 4.9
